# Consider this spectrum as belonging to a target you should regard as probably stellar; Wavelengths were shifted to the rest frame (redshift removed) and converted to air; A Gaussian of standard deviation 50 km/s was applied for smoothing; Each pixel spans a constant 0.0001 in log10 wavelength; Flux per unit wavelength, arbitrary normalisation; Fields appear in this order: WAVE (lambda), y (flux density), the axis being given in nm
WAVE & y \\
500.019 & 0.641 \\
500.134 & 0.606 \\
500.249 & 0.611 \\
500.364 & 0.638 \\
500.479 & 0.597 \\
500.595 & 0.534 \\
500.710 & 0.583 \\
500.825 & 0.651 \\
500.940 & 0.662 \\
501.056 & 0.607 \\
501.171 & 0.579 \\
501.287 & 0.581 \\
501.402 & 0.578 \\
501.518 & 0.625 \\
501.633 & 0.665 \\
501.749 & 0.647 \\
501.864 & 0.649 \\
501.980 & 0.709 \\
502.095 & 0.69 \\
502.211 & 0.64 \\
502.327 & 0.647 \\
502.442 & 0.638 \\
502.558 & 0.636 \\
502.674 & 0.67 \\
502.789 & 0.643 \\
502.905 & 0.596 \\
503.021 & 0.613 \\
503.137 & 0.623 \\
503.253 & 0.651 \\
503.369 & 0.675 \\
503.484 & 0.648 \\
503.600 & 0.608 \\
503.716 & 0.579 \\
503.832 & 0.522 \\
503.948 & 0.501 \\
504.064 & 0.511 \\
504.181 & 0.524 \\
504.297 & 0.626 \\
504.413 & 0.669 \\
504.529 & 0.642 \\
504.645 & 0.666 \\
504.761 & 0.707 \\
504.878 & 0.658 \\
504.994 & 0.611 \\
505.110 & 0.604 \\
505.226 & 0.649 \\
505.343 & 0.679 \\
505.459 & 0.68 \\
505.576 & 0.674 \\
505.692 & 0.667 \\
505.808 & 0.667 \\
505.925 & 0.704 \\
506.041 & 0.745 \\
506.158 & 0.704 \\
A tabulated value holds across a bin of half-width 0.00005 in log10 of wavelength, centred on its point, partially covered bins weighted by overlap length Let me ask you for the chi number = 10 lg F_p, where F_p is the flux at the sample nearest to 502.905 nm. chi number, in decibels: -2.2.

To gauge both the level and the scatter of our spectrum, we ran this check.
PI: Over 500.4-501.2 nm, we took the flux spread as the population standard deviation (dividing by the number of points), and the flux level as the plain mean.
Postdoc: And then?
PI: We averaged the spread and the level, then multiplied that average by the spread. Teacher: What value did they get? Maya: 0.013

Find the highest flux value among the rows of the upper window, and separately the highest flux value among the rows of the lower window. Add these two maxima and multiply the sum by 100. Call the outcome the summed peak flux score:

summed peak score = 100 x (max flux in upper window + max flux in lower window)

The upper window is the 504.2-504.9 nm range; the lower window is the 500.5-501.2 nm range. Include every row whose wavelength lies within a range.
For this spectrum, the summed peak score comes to 137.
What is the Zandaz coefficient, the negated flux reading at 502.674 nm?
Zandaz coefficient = -0.670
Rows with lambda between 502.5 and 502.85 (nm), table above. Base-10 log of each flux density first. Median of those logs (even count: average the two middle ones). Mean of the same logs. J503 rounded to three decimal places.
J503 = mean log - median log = 0.004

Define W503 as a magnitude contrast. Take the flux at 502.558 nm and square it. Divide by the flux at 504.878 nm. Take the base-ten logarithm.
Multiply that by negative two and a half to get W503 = 0.528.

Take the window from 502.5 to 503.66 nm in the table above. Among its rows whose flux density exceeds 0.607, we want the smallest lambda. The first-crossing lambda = 502.558 nm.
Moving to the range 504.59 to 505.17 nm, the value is 504.645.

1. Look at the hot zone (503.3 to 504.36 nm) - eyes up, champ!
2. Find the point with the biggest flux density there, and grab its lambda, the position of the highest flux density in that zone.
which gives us 503.369 nm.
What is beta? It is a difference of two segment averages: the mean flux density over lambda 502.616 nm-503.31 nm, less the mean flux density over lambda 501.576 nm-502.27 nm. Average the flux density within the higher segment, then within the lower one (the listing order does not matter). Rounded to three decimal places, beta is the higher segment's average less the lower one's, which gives -0.034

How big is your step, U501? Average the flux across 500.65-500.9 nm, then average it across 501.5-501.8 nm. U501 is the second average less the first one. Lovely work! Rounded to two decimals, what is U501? 0.03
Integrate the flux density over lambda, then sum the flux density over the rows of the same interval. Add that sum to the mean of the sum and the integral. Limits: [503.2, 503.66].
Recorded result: 4.02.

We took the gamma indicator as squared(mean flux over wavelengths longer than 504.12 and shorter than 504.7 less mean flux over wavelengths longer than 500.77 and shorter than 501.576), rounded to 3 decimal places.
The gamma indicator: 0.000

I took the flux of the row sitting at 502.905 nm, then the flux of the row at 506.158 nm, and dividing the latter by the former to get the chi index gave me 1.18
